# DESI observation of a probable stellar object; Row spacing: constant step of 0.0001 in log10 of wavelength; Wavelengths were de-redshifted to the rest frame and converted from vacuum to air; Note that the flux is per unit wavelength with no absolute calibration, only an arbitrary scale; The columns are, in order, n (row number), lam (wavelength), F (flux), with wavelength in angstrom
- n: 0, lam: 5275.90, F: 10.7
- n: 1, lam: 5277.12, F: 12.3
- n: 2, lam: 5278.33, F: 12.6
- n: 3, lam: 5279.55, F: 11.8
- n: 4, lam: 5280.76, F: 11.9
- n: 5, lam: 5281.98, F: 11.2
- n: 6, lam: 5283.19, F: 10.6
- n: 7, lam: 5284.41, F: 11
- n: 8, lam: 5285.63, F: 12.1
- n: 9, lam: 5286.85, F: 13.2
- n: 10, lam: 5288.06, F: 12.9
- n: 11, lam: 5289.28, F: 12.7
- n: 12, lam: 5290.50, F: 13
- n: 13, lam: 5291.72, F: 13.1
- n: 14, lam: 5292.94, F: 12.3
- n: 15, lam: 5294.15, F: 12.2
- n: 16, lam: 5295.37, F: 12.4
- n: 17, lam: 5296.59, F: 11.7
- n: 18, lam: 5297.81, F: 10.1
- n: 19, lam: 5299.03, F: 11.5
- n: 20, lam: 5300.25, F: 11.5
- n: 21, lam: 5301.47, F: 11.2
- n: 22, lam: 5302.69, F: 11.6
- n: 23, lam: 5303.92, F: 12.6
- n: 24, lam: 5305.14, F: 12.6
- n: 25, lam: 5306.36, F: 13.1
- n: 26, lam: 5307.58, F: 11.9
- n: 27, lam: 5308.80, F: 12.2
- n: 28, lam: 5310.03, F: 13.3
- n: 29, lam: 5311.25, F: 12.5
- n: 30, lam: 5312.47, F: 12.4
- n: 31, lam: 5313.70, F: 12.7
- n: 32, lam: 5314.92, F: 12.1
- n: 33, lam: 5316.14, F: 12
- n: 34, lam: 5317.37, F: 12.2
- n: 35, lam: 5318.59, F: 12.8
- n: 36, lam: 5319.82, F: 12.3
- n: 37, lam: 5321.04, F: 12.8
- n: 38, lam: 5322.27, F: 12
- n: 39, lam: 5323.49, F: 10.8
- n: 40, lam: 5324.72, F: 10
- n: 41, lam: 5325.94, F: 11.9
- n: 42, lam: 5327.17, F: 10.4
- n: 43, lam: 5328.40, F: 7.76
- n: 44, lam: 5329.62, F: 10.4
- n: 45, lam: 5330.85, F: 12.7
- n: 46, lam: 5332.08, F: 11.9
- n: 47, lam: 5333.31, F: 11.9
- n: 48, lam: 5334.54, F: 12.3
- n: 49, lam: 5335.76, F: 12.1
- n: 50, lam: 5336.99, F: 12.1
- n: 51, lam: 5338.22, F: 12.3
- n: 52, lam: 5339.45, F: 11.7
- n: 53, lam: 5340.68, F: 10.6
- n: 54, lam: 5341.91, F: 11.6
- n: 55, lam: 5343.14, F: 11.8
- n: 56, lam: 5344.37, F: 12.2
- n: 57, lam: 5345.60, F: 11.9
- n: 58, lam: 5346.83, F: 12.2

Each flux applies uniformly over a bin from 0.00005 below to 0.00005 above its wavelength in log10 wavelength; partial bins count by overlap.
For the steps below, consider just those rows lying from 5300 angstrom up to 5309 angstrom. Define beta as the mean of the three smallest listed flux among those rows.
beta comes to 11.4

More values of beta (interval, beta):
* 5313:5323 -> 12.0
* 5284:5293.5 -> 11.8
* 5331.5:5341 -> 11.4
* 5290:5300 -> 11.1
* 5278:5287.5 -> 10.9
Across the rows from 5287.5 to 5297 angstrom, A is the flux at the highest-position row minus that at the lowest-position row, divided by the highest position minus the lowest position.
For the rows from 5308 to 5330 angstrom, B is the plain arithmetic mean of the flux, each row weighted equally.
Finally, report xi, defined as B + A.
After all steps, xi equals 11.6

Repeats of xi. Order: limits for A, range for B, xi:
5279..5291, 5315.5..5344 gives 11.7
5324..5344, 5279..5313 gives 12.2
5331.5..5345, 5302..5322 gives 12.5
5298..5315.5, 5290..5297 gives 12.5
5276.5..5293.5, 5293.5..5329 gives 11.8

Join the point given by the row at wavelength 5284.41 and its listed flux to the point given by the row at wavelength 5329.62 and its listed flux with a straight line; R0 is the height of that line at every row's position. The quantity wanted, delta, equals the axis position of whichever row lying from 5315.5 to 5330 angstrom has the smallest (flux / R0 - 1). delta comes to 5328.40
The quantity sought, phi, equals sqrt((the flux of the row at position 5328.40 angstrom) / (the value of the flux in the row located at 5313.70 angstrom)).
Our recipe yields 0.78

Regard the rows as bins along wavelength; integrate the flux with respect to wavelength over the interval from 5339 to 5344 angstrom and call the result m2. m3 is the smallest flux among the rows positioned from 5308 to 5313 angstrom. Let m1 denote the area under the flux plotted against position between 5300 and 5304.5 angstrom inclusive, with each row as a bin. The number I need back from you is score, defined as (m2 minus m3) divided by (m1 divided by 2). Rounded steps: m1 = 52.7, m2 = 57.3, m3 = 12.2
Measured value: 1.71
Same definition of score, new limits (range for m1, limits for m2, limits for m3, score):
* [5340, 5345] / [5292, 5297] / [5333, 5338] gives 1.71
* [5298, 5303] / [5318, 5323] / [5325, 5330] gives 1.92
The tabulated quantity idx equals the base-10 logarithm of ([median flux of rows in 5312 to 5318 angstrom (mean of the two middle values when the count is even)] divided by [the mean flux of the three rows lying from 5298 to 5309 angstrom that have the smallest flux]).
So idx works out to 0.029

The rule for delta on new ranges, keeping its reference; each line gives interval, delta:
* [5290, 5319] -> 5297.81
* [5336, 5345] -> 5340.68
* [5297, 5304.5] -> 5297.81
